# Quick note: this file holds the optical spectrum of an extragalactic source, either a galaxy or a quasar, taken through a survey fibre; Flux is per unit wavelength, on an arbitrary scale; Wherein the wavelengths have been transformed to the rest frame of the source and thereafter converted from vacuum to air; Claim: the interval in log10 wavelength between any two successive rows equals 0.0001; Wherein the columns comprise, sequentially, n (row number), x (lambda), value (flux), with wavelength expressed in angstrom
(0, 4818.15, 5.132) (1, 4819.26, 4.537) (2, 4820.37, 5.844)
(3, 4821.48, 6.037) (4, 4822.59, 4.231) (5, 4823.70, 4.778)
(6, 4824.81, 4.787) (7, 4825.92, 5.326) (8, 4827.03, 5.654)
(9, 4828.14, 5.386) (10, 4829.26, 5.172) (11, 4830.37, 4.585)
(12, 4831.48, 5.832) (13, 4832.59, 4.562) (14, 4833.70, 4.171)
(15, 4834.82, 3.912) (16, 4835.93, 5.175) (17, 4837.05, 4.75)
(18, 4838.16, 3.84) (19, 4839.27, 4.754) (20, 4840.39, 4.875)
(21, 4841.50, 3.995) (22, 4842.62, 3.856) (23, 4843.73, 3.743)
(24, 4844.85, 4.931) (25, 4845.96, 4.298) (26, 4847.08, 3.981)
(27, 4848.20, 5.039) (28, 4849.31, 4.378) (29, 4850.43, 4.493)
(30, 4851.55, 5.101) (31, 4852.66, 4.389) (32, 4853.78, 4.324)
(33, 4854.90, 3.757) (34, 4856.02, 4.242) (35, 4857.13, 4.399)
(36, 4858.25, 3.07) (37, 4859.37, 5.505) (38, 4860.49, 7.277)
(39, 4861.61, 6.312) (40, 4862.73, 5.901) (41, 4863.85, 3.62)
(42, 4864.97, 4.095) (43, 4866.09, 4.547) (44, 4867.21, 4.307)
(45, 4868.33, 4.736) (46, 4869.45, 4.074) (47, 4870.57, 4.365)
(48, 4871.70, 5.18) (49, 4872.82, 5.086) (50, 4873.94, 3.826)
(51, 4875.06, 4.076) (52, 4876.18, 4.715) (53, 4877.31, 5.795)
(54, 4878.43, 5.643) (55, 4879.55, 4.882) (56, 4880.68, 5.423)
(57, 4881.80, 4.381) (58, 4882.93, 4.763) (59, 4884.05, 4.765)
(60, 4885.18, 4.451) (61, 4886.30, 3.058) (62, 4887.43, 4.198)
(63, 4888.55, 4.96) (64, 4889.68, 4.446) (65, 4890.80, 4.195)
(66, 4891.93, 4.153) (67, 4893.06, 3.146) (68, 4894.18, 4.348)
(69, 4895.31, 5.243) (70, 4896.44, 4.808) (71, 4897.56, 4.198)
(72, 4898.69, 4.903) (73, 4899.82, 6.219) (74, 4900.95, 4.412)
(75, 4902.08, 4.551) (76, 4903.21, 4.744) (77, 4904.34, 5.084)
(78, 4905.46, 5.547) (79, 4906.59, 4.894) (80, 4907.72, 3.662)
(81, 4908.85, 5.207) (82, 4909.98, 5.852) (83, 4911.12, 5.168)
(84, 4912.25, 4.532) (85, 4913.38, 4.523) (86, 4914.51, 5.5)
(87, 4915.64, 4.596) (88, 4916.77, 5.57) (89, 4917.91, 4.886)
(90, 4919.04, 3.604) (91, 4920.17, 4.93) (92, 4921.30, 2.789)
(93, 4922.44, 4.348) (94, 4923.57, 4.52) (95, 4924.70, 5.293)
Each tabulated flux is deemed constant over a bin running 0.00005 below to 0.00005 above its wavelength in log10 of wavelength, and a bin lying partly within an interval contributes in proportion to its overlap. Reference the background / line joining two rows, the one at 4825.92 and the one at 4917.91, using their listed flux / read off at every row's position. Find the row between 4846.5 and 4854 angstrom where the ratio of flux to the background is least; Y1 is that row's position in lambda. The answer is 4847.08 angstrom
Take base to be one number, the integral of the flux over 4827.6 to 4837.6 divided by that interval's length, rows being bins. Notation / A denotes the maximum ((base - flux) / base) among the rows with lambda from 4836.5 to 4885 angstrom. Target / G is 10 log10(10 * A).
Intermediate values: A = 0.36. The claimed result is 5.6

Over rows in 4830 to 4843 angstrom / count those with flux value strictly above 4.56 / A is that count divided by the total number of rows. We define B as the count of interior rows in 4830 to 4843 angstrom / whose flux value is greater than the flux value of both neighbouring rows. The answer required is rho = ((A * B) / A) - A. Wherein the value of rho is 2.42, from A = 0.58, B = 3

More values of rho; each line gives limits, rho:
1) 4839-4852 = 2.58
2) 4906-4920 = 2.33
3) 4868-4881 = 1.33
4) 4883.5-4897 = 1.67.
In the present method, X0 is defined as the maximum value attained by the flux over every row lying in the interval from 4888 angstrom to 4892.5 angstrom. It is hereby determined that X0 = 4.96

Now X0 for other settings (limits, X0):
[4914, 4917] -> 5.57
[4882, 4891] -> 4.96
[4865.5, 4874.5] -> 5.18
